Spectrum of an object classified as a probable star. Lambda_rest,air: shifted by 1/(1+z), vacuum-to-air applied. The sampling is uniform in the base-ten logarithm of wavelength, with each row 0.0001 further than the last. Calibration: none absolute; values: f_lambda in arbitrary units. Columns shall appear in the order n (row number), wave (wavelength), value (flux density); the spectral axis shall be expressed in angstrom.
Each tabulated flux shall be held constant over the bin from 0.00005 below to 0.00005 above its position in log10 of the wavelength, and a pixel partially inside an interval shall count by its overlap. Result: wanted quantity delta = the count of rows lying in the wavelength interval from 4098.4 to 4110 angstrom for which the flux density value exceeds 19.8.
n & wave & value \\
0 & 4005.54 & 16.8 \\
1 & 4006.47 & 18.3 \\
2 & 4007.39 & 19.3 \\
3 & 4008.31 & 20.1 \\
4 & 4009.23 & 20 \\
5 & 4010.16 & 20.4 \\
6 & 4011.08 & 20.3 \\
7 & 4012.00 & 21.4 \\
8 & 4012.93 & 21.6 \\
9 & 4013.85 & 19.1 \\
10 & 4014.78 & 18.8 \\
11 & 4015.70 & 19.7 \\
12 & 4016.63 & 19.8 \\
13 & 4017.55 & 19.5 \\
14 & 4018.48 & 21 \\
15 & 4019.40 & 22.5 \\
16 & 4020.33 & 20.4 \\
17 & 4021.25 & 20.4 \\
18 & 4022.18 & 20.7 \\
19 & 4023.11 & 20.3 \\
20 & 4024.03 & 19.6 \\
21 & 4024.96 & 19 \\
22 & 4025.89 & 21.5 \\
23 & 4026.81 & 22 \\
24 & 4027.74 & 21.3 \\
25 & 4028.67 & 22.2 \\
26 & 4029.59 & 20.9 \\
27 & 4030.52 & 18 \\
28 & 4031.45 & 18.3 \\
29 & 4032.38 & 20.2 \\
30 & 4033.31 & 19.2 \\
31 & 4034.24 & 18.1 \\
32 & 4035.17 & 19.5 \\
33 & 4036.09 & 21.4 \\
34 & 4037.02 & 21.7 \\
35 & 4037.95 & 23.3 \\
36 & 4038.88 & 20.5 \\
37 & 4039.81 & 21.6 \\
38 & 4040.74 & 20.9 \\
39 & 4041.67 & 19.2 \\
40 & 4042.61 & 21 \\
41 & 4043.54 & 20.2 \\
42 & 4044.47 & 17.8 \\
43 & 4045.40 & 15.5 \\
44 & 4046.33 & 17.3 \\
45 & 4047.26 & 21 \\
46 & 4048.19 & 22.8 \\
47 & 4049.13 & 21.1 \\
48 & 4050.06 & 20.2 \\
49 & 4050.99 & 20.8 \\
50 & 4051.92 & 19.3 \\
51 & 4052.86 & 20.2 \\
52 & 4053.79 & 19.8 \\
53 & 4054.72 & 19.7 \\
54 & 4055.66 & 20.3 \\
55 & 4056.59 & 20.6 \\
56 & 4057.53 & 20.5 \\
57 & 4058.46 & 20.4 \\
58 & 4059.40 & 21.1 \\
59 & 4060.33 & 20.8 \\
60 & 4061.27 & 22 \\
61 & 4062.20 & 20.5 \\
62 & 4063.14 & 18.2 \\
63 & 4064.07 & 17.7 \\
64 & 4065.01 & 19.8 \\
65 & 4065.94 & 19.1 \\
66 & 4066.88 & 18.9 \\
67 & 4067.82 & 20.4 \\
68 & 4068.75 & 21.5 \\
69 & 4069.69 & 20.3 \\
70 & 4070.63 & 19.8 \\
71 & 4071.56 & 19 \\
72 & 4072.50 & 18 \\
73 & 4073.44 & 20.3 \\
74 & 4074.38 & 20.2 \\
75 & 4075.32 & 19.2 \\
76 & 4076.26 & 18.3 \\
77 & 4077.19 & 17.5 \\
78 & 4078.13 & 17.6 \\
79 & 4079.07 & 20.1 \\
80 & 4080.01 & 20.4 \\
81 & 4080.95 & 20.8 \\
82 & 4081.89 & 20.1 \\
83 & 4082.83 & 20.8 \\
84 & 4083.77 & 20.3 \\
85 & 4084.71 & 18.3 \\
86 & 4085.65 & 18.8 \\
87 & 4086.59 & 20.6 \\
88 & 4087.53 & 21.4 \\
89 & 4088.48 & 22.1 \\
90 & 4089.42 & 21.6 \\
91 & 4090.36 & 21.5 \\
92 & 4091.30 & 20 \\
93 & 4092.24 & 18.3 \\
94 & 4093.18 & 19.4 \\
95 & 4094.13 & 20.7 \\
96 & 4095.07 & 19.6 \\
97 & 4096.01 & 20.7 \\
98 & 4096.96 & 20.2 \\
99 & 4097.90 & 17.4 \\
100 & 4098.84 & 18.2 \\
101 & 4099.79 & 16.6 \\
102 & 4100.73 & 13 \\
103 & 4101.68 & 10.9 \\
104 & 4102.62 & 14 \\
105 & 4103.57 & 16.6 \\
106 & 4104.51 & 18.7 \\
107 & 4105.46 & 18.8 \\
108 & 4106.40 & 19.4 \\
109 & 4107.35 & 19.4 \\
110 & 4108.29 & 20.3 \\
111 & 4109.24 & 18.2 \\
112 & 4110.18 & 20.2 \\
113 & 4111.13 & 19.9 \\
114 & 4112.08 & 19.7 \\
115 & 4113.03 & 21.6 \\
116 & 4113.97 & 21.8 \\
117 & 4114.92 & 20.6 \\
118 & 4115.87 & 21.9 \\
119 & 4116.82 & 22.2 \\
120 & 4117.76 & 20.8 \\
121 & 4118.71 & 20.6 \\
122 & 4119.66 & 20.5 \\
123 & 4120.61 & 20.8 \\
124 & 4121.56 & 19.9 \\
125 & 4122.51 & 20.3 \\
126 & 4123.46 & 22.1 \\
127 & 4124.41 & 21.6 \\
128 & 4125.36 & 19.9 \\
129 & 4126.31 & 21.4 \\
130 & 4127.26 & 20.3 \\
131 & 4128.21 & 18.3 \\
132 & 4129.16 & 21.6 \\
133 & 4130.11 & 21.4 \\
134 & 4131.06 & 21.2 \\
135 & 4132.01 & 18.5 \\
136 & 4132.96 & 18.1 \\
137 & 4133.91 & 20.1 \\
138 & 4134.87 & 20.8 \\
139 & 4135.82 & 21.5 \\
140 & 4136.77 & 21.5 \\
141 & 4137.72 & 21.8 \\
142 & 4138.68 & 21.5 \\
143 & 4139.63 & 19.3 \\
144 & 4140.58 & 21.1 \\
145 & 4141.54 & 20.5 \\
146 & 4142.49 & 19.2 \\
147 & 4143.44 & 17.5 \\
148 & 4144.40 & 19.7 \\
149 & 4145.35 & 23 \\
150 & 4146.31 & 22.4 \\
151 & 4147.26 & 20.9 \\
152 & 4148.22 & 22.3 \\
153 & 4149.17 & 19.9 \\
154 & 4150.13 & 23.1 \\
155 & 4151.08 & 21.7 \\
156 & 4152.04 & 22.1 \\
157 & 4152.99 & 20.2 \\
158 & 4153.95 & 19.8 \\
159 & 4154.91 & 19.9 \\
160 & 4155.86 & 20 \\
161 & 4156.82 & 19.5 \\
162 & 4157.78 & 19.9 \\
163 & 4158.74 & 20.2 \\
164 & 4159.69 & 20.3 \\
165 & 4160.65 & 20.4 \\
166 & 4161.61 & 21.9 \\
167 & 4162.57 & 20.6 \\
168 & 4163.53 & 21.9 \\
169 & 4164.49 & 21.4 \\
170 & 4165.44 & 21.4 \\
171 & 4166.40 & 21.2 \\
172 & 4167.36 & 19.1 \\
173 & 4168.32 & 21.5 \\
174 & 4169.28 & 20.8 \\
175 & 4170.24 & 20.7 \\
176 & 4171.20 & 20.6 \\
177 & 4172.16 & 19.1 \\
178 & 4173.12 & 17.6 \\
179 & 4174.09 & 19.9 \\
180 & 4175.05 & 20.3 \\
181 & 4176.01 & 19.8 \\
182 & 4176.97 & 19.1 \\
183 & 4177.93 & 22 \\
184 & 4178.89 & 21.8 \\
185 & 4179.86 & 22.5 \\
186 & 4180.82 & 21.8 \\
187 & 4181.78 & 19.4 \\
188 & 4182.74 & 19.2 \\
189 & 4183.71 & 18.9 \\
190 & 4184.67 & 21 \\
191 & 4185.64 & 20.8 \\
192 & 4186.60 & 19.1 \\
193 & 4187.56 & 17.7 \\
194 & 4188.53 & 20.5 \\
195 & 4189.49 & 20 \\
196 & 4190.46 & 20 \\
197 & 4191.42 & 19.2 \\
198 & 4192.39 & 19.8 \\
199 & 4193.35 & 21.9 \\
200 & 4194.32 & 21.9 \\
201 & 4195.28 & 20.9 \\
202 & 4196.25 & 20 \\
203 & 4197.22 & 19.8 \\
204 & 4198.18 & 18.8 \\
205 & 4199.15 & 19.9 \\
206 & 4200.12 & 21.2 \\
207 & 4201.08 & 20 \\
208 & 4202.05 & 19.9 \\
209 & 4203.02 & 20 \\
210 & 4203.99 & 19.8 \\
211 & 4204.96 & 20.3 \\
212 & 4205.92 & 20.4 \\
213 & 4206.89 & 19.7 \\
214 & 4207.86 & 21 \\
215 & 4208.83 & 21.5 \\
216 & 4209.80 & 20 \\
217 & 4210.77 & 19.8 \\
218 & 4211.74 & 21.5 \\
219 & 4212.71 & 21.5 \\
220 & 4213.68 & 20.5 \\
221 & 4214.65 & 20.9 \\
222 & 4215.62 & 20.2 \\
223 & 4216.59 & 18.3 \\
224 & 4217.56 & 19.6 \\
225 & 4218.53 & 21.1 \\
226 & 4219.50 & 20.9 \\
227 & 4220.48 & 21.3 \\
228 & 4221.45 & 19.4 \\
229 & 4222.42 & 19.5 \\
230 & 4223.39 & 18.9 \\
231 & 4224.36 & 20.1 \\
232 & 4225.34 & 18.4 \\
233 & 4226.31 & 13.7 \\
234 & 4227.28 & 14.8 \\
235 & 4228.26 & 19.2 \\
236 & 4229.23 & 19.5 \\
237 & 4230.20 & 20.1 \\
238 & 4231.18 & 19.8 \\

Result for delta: 1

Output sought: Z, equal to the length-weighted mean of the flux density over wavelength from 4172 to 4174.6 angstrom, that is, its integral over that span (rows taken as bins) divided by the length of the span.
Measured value 18.8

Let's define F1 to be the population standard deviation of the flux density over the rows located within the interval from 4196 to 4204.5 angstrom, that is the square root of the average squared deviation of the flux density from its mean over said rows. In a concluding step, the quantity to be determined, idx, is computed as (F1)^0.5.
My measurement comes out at 0.76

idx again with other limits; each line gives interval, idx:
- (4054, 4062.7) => 0.77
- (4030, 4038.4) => 1.32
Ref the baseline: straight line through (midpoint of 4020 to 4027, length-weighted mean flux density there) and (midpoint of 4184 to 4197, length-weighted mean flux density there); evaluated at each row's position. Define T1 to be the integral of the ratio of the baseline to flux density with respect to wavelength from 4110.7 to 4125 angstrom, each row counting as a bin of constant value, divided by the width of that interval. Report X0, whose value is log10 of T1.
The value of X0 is -0.01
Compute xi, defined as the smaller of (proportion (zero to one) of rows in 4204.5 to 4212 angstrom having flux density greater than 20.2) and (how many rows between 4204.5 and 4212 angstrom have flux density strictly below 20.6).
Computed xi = 0.625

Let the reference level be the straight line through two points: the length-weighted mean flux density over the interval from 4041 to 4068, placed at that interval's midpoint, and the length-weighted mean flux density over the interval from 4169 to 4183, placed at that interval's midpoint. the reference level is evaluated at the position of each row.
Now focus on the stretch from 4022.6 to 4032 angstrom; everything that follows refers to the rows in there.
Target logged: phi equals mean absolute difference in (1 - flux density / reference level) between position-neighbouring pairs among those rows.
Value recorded 0.058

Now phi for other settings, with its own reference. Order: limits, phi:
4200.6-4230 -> 0.051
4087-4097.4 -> 0.048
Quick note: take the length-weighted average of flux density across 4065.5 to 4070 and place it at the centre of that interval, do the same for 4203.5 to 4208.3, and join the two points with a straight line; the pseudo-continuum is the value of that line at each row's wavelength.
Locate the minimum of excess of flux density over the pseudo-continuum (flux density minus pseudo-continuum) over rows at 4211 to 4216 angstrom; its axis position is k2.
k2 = 4215.62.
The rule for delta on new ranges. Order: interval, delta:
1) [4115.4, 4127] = 12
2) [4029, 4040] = 7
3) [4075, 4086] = 6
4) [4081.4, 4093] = 9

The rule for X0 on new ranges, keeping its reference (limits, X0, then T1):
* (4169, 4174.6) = 0.01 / 1.03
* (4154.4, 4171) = -0.01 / 0.98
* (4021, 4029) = -0.01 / 0.99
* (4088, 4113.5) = 0.05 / 1.11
